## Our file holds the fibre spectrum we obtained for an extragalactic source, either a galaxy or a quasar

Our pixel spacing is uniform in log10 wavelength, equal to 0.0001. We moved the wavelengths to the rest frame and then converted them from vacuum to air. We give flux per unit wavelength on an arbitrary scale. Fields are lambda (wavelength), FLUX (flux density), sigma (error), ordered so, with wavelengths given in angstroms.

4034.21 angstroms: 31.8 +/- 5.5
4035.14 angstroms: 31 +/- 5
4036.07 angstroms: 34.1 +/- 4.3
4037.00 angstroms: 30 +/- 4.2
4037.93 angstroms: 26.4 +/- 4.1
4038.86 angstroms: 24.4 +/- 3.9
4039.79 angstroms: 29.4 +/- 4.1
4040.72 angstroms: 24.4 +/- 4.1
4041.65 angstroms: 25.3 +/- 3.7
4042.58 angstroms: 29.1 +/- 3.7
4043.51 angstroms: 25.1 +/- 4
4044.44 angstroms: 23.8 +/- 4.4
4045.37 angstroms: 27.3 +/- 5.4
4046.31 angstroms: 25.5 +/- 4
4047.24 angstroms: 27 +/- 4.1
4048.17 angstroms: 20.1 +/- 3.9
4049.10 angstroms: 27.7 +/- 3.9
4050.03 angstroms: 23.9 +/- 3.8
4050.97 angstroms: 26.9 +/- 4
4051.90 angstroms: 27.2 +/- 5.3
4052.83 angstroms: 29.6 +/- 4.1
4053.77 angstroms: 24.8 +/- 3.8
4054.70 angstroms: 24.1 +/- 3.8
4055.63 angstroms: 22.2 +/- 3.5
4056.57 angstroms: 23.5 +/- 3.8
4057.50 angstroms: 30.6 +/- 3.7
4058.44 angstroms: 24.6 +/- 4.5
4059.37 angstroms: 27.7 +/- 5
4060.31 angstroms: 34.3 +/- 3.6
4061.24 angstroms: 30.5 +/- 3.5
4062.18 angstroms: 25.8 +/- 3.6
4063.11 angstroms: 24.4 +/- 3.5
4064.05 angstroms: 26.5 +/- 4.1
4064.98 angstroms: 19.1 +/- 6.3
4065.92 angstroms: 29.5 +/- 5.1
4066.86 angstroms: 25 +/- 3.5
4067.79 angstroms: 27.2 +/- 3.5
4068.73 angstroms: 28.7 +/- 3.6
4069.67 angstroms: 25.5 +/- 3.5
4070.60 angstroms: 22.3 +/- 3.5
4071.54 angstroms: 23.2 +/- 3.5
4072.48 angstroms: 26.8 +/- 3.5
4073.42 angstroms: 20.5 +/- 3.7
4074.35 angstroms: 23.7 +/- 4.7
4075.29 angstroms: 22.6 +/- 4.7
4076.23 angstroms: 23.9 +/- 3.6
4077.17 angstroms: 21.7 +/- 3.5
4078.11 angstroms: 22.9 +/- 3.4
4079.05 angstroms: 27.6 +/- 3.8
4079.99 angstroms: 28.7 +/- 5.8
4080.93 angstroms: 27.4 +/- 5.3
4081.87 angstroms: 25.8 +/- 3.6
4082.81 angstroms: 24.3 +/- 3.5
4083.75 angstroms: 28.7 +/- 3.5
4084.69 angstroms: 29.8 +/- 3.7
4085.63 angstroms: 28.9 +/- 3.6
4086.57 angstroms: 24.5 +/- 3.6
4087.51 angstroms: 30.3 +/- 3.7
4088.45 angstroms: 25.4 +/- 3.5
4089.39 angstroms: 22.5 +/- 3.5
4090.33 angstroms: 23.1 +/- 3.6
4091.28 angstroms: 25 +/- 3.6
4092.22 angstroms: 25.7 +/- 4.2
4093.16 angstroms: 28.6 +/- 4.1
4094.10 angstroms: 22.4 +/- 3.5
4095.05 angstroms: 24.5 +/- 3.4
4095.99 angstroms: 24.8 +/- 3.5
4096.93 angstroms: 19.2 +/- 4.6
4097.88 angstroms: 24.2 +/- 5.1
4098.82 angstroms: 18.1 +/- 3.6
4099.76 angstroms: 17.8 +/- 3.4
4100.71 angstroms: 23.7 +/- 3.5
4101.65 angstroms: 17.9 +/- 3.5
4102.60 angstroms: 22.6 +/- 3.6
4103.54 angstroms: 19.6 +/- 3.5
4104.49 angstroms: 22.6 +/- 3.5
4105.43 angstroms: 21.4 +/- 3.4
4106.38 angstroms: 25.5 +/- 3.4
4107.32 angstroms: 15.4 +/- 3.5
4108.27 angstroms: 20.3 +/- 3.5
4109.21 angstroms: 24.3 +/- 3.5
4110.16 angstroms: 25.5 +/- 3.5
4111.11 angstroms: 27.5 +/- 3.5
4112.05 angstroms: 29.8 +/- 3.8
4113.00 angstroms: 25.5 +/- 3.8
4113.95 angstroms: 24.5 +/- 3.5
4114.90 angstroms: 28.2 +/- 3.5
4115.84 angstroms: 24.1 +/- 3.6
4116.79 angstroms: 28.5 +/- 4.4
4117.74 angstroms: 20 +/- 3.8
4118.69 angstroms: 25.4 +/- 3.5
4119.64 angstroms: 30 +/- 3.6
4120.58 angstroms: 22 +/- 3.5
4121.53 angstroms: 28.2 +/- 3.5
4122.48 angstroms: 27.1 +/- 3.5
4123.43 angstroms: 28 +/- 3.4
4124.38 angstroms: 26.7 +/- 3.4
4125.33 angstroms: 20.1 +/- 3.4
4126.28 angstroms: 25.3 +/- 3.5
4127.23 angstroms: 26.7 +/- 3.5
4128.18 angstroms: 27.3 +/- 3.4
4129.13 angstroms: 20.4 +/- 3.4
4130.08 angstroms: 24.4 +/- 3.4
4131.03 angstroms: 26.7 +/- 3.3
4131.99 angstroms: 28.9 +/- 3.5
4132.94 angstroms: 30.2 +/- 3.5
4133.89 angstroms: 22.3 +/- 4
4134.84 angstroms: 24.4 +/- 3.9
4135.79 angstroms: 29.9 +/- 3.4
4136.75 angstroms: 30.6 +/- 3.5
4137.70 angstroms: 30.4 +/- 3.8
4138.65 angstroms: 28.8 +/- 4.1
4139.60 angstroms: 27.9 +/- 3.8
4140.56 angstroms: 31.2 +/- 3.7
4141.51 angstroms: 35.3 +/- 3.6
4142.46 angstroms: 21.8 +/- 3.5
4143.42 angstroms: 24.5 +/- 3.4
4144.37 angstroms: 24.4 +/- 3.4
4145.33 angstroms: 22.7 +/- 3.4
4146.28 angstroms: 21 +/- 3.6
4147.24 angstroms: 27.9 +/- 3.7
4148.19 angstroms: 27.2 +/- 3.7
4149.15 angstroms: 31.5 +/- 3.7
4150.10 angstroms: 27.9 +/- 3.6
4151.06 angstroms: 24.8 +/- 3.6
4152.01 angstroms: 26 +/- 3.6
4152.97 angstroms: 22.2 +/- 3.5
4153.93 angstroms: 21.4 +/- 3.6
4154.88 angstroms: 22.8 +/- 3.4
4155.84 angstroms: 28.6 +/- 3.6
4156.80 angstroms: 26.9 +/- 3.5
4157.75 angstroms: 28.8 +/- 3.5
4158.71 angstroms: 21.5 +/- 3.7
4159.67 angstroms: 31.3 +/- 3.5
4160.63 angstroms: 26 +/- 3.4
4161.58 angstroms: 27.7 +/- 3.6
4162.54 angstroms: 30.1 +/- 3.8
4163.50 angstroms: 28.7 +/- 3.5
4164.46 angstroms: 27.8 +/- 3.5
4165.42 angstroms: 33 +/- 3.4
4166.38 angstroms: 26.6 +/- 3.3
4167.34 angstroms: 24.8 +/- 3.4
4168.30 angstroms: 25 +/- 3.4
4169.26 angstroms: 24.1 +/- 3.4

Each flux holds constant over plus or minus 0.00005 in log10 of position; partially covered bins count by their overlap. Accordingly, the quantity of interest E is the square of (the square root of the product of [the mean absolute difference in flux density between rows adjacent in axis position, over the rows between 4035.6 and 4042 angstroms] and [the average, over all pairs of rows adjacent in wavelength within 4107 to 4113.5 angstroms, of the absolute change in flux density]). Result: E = 10.7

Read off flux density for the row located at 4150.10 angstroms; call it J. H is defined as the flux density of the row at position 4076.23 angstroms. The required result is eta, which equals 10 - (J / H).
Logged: 8.83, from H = 23.9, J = 27.9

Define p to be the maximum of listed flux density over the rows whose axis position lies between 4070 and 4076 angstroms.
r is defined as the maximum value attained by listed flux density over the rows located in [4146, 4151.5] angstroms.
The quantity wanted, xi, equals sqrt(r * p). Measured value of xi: 29.1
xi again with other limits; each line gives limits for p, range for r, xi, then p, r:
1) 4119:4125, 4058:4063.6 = 32.1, 30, 34.3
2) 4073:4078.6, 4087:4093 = 26.9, 23.9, 30.3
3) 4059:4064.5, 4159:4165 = 32.8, 34.3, 31.3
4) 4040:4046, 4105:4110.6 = 27.2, 29.1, 25.5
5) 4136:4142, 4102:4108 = 30.0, 35.3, 25.5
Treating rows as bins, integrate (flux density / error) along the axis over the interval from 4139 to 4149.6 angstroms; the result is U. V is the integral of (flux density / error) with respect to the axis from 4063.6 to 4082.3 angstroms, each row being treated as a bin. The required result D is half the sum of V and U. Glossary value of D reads 98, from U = 79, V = 117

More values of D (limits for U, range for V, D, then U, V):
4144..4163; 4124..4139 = 125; 139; 112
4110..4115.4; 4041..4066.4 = 102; 40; 164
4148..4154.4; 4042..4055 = 64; 46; 82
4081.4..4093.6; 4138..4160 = 124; 88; 161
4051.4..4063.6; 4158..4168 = 82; 84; 79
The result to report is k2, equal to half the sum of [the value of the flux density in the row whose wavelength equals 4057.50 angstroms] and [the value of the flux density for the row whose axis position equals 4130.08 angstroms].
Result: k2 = 27.5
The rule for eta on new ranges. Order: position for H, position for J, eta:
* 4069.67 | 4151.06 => 9.03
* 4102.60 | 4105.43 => 9.05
